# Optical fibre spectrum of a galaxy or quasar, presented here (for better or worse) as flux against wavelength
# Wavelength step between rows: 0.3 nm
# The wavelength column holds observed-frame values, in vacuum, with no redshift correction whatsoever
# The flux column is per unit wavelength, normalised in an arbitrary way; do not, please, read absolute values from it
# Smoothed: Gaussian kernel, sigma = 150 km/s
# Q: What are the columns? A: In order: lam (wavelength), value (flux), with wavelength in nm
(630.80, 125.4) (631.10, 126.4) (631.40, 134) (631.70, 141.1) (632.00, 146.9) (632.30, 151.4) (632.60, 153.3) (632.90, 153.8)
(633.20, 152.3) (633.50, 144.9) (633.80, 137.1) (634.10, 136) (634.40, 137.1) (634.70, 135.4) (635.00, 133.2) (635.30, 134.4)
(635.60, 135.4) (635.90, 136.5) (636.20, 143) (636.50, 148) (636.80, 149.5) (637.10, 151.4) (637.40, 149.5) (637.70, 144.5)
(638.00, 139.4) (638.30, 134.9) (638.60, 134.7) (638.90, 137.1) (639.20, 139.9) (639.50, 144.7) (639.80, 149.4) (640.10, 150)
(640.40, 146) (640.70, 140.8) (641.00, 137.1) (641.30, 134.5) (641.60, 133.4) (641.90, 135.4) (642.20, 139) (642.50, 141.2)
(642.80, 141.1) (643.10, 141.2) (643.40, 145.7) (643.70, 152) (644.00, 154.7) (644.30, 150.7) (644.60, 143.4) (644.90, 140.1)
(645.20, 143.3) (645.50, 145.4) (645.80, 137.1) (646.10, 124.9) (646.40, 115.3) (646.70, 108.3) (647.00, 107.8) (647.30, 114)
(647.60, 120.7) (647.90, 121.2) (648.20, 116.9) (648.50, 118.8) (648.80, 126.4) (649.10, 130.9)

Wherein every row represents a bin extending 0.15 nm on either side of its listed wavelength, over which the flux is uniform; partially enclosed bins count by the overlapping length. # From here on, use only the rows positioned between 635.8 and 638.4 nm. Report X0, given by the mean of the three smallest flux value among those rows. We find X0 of 137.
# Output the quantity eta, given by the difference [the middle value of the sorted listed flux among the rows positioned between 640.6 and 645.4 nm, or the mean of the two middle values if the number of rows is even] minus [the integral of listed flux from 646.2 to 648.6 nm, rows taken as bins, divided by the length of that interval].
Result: 26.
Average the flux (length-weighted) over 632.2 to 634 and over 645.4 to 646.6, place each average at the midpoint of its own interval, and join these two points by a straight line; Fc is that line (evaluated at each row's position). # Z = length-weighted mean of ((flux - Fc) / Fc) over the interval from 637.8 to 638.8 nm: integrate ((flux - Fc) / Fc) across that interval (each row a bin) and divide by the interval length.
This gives -0.027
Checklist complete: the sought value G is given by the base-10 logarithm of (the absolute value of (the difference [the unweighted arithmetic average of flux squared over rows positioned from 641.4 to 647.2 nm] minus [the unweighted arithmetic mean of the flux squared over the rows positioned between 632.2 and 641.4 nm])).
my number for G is 3.16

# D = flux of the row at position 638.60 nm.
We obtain 134.7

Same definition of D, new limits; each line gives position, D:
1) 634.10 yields 136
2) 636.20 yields 143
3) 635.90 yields 136.5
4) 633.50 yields 144.9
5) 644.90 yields 140.1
